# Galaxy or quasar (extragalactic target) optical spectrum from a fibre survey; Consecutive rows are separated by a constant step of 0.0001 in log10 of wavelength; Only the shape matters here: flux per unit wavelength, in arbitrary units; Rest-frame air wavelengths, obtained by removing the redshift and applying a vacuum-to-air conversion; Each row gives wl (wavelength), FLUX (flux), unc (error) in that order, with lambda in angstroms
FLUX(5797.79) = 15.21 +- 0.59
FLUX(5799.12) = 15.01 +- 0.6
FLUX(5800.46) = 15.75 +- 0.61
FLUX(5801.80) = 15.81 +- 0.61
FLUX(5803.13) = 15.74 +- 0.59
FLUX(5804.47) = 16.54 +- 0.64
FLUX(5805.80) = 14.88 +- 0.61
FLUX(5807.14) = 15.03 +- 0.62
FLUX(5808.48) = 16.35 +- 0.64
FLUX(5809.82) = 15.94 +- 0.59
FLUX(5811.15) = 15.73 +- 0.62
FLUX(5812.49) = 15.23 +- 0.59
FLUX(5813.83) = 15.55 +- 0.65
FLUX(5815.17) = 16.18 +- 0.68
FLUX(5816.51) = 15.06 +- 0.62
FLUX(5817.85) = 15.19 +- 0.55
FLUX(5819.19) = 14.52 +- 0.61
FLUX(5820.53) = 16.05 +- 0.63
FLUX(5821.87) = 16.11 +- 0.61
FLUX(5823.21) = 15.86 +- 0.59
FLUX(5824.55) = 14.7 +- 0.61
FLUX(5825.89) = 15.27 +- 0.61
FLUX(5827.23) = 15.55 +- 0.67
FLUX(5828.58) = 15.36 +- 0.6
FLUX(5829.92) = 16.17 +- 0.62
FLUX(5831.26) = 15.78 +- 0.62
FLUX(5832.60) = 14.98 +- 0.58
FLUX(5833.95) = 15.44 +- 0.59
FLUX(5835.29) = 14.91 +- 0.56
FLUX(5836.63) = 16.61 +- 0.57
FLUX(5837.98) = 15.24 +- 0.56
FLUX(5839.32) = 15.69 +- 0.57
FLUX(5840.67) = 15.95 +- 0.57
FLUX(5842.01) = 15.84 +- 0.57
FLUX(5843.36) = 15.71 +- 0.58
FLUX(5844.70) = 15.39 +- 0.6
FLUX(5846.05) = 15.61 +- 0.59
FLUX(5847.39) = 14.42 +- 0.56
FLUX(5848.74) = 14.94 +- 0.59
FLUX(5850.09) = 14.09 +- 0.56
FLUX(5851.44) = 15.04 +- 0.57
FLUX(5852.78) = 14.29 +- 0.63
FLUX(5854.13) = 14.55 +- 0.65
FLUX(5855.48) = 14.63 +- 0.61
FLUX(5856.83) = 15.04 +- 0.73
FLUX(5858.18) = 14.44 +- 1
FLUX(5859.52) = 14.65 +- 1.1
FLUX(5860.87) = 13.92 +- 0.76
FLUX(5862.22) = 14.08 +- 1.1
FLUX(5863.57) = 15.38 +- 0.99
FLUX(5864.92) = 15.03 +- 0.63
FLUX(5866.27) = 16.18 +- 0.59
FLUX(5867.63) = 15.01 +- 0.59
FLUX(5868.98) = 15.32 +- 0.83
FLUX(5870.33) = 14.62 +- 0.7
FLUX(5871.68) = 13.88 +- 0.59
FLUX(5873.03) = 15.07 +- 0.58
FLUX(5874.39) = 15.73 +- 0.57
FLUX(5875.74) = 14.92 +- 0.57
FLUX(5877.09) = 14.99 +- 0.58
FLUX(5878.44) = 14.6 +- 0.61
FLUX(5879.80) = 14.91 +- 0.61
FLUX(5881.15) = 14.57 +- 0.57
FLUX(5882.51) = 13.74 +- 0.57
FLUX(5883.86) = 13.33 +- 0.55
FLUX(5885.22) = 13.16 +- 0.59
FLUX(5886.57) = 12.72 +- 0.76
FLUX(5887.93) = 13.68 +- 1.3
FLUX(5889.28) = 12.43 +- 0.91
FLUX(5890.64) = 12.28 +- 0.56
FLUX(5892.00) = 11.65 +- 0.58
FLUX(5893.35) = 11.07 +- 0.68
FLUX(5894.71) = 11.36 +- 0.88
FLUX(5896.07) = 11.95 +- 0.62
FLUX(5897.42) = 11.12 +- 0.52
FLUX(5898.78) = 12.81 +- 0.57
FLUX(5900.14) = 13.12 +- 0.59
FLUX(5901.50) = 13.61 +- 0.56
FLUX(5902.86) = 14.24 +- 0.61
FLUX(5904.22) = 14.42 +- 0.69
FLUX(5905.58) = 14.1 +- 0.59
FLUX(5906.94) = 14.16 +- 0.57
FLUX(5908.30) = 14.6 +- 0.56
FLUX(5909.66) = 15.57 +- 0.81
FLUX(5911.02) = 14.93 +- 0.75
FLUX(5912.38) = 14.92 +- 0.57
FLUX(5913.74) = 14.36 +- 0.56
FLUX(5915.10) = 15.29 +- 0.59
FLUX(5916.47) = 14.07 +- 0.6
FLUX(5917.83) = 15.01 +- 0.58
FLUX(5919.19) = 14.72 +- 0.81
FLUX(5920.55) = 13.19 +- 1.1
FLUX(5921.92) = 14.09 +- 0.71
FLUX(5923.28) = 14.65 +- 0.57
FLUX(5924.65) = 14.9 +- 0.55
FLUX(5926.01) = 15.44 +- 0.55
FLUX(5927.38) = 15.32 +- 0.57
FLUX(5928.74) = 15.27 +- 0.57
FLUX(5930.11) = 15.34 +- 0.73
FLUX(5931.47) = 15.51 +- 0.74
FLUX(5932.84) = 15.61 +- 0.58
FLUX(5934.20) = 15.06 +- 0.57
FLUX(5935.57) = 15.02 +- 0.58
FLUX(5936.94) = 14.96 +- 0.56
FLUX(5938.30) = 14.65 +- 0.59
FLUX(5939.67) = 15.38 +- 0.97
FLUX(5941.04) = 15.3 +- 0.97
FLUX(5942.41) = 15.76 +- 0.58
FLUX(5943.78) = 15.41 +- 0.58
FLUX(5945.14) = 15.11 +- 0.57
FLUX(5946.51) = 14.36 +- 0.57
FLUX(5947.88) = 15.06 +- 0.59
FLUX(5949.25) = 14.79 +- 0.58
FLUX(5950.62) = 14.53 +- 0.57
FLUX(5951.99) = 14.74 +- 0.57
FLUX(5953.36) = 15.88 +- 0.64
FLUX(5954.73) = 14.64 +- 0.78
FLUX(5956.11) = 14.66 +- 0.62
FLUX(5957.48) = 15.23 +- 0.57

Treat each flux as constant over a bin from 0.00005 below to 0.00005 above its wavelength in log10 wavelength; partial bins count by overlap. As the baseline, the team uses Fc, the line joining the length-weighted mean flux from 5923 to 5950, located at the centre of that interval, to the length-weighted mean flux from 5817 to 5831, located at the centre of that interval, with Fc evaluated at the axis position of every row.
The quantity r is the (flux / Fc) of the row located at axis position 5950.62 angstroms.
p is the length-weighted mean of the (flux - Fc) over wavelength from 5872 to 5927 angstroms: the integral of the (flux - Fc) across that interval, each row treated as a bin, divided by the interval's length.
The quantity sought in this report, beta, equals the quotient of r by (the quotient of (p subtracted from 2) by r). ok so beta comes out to 0.27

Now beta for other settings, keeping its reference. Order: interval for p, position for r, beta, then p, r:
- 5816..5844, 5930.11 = 0.53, 0.1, 1.01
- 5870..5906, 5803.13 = 0.27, -1.8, 1.01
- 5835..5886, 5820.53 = 0.43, -0.5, 1.04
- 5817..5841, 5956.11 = 0.48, 0.0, 0.97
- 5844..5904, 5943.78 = 0.31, -1.3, 1.02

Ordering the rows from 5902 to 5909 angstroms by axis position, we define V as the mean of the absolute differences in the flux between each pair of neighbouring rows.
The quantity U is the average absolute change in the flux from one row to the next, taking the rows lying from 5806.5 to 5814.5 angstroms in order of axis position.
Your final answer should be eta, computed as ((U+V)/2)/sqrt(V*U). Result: 1.08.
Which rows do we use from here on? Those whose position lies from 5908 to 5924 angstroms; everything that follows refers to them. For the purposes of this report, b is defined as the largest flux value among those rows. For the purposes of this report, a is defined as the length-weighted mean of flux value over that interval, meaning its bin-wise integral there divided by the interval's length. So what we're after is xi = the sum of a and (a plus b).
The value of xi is 44.8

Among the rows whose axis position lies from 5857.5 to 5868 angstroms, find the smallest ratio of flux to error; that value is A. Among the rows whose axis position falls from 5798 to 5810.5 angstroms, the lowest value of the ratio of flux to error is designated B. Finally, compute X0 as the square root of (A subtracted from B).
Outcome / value 3.4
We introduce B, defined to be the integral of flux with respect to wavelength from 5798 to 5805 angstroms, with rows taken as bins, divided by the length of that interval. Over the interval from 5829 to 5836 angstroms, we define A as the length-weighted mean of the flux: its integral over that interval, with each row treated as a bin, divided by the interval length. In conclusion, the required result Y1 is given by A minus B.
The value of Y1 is -0.2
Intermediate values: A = 15.5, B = 15.7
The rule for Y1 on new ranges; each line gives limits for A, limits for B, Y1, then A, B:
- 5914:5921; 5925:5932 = -0.9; 14.5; 15.4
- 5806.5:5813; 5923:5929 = 0.5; 15.7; 15.1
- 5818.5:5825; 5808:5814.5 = -0.3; 15.5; 15.7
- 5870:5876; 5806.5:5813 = -0.8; 14.8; 15.7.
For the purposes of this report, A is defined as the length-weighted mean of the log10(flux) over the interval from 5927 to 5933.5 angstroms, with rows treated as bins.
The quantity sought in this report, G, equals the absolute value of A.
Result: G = 1.19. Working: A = 1.188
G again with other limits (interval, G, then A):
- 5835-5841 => 1.20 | 1.195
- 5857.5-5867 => 1.17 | 1.170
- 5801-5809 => 1.20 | 1.196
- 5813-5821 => 1.19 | 1.187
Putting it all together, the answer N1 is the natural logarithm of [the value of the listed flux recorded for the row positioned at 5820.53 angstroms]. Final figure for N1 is 2.78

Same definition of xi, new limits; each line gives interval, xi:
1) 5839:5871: 46.1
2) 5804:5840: 47.7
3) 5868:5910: 43.1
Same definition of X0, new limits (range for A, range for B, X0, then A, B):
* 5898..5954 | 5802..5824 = 3.4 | 12.0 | 23.8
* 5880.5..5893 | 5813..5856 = 3.4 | 10.5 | 22.4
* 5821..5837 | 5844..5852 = 1.4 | 23.2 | 25.2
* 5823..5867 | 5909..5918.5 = 2.5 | 12.8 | 19.2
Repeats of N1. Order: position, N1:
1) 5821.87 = 2.78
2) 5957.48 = 2.72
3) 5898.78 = 2.55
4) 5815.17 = 2.78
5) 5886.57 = 2.54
